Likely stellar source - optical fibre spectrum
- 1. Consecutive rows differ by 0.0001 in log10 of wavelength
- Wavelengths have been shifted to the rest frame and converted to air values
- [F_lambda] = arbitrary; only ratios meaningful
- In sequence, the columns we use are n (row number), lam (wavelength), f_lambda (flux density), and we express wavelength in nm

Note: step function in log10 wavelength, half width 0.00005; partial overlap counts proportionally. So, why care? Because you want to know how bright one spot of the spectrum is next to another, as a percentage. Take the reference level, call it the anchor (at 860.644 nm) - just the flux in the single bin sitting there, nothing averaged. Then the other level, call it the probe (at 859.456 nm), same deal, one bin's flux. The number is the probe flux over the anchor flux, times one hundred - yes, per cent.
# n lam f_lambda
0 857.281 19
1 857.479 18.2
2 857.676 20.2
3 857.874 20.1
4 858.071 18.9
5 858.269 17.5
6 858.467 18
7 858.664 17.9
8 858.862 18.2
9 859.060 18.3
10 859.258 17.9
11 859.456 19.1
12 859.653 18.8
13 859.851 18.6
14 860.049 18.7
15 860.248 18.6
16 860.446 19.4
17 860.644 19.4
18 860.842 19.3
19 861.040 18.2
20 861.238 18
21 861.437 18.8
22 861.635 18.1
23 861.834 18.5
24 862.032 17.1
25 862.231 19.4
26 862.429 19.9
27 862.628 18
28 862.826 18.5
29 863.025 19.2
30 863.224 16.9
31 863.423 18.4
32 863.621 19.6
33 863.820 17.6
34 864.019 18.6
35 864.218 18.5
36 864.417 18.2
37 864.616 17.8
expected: 98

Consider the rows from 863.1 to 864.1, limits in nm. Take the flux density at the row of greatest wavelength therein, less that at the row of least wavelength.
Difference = 1.7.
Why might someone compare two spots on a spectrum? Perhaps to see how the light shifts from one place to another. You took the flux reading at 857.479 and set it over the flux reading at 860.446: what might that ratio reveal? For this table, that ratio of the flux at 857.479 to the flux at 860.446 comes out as 0.94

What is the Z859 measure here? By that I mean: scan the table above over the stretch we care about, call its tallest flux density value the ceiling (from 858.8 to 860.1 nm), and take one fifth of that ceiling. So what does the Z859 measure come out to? 3.82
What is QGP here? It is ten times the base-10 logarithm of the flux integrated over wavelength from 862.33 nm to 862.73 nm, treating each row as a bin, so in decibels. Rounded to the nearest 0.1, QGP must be 8.8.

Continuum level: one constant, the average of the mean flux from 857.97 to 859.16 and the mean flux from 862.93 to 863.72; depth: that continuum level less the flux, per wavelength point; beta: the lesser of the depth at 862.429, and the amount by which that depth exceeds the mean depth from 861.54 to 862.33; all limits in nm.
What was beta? -1.6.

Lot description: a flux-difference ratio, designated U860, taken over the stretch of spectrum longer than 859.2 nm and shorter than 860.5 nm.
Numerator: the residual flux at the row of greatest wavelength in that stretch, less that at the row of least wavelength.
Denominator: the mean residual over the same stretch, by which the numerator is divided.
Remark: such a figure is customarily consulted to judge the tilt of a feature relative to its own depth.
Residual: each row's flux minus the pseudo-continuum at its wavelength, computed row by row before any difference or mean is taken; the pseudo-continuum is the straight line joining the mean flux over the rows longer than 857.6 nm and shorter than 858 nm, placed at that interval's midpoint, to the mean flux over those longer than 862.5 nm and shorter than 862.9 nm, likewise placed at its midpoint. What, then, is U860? -3.1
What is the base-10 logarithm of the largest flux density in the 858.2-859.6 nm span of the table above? 1.28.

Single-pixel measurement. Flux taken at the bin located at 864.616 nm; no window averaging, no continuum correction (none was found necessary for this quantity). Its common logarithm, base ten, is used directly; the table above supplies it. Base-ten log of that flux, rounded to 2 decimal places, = 1.25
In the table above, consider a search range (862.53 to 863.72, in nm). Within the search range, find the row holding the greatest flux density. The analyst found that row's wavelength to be 863.621 nm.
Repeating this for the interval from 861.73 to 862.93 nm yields 862.429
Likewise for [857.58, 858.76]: 857.676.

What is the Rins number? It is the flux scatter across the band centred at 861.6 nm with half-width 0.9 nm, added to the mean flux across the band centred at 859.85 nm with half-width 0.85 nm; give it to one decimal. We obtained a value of 19.6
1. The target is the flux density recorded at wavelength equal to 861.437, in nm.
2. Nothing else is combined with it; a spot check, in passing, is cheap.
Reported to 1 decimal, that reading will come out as 18.8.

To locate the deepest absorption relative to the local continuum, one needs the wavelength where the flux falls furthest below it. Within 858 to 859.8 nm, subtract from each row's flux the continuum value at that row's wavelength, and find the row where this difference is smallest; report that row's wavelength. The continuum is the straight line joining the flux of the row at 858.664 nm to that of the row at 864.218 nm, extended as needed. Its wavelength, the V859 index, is 858.269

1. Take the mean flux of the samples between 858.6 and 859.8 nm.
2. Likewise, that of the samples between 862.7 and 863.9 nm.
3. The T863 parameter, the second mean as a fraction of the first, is 1.00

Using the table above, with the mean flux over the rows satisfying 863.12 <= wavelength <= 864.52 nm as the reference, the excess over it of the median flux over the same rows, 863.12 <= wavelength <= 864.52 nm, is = 0.14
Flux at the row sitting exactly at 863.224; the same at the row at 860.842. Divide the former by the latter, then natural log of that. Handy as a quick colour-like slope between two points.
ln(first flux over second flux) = -0.13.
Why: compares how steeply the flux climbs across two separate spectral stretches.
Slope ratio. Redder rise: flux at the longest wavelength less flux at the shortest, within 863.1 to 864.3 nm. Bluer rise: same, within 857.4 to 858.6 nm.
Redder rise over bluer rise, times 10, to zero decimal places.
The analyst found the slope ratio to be -80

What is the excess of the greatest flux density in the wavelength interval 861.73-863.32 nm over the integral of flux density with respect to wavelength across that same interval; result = -9.4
